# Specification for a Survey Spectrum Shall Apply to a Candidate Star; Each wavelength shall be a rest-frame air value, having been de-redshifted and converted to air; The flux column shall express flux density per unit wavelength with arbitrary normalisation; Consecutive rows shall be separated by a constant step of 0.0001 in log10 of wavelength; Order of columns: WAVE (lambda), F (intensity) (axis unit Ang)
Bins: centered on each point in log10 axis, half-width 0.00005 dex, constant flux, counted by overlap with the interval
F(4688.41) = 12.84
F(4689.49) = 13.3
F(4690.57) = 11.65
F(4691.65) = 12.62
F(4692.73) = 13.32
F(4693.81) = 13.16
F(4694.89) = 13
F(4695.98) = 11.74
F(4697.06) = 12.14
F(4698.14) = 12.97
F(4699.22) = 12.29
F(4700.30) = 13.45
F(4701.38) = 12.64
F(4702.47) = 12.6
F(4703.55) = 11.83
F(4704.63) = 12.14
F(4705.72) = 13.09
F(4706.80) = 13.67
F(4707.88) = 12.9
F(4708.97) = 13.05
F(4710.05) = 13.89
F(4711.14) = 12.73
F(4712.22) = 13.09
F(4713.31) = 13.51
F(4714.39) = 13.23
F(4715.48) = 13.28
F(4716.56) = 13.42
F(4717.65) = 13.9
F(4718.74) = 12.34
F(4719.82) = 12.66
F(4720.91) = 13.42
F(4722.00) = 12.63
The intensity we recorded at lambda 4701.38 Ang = 12.64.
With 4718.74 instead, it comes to 12.34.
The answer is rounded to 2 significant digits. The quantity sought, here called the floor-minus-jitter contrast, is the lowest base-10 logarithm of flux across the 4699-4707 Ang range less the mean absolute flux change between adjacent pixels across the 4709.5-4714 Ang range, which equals 0.43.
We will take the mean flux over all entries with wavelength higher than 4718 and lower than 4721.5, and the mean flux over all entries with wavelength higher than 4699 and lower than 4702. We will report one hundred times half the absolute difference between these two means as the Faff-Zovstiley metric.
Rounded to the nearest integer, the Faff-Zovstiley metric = 1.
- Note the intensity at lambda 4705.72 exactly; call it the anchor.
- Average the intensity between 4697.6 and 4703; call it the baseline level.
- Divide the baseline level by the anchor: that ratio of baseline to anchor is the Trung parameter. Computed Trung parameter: 0.98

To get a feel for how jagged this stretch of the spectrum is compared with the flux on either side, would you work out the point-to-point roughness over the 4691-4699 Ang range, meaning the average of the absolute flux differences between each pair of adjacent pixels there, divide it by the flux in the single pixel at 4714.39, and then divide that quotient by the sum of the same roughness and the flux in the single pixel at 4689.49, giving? 0.0032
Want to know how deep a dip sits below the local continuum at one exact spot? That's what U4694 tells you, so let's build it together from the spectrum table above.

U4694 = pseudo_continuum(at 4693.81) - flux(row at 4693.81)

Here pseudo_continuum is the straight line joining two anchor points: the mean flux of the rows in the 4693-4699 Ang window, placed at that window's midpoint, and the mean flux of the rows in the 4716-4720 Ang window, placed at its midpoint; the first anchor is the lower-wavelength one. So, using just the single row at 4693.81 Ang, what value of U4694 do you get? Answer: -0.6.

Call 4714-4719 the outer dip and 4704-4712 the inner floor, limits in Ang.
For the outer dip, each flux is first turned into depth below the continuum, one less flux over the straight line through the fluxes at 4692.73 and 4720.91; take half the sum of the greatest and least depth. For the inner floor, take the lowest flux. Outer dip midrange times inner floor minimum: 0.26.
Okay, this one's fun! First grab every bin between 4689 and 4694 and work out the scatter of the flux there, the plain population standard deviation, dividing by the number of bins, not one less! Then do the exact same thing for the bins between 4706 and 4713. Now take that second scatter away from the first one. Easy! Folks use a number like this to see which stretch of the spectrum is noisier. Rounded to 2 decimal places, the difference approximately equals 0.22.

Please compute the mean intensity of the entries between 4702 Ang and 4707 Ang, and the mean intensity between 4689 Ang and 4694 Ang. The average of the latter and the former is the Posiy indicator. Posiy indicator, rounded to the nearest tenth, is 12.7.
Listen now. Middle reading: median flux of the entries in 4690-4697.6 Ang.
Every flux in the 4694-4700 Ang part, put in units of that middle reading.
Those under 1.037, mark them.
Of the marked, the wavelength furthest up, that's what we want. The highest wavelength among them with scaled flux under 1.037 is 4699.22 Ang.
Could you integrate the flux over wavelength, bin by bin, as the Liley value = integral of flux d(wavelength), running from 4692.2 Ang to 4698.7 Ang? 83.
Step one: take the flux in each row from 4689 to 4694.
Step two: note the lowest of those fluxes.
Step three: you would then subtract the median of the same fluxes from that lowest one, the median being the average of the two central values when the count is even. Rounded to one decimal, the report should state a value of -1.5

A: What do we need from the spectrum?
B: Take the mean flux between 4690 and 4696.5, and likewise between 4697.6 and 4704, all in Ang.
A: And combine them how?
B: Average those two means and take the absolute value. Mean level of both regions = 12.6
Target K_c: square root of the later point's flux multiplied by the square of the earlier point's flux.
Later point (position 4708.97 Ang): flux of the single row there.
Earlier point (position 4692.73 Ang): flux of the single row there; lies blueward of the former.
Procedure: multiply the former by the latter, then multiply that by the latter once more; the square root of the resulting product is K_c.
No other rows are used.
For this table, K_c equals 48.1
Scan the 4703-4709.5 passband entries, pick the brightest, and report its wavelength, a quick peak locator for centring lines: 4706.80 Ang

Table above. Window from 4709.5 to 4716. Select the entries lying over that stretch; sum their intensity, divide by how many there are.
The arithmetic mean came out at 13.29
